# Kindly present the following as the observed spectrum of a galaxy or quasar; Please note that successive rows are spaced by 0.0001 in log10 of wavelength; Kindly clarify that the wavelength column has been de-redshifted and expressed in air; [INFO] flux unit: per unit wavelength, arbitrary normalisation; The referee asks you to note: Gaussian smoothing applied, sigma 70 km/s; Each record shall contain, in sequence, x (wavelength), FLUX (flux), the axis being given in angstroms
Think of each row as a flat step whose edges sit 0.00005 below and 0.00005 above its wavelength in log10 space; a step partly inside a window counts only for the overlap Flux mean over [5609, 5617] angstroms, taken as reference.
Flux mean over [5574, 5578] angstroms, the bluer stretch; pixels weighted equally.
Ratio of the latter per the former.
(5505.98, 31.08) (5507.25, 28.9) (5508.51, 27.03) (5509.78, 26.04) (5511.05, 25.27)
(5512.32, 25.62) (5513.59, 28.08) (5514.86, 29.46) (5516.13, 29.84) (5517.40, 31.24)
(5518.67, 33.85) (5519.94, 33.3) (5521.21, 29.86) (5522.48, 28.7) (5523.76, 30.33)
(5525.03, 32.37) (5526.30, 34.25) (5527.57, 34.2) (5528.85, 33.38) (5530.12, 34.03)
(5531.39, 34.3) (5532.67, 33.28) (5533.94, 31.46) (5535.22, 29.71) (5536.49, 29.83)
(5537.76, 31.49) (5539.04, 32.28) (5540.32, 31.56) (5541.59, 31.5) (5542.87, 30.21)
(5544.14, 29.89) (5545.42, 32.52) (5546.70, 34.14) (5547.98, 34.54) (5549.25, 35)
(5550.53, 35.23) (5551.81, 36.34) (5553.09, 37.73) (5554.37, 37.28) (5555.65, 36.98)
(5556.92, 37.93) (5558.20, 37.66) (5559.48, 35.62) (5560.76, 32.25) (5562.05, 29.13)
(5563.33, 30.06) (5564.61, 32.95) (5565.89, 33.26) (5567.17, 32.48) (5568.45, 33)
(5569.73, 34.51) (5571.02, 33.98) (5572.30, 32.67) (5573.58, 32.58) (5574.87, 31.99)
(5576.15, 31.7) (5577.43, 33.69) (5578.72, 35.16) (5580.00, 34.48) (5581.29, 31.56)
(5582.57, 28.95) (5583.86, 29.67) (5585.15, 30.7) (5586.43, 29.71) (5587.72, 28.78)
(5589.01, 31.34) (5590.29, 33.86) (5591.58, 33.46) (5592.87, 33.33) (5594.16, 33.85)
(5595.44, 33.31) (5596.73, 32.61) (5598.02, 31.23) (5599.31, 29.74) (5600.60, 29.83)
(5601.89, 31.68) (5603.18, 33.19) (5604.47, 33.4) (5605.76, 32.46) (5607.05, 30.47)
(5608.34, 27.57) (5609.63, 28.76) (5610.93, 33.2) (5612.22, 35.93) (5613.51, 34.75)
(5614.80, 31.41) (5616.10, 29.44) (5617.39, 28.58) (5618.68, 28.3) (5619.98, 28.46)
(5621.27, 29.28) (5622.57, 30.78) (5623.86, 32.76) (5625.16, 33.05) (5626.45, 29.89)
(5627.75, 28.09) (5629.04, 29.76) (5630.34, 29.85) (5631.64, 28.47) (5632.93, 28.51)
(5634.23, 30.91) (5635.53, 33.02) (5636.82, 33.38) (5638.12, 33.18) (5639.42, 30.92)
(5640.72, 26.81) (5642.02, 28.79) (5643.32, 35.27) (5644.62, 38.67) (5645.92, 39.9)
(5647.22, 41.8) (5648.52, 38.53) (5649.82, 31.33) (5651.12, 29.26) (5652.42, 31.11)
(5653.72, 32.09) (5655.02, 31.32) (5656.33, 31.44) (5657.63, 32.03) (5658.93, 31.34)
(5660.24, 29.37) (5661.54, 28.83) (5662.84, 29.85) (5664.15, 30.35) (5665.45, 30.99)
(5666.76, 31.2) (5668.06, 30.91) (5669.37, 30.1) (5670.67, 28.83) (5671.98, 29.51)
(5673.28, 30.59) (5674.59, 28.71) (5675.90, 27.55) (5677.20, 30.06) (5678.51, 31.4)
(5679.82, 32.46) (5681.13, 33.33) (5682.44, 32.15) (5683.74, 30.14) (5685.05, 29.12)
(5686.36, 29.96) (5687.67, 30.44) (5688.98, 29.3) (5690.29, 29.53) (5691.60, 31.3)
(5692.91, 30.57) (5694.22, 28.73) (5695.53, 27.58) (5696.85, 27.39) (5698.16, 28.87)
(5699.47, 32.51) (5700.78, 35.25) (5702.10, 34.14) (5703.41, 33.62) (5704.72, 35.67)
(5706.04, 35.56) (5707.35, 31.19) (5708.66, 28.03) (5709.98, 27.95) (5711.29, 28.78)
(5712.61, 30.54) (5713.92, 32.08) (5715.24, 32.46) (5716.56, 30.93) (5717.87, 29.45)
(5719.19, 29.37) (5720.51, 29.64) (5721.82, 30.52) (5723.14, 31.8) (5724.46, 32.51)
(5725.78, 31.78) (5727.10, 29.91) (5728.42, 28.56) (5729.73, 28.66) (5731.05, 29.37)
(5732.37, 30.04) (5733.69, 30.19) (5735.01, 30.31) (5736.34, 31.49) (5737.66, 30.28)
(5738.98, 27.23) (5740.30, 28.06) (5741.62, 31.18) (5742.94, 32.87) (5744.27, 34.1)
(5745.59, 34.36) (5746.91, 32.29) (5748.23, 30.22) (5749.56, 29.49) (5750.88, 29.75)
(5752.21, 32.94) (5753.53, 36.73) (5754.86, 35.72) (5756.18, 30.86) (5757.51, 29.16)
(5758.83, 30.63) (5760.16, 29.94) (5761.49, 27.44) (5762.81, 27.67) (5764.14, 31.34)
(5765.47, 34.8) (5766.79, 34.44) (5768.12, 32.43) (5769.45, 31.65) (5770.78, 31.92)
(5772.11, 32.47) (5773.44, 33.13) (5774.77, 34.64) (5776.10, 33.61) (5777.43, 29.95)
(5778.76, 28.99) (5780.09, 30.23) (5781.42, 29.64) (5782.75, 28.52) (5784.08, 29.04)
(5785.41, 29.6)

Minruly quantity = 1.01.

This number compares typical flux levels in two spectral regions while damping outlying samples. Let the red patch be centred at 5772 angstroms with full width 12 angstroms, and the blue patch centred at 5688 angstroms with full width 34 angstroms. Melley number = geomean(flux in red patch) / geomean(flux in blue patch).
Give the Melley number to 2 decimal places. 1.06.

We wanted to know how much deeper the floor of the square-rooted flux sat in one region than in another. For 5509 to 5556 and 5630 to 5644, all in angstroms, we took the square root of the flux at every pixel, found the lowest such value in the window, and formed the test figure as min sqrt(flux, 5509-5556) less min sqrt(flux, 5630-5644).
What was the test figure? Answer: -0.151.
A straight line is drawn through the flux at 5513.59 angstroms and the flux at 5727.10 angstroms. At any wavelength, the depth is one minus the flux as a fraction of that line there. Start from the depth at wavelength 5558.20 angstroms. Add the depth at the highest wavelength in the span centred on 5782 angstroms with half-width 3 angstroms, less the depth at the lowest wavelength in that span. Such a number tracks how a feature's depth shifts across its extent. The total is -0.28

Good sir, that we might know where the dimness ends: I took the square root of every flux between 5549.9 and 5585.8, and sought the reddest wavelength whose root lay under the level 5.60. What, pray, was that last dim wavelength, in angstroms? 5585.15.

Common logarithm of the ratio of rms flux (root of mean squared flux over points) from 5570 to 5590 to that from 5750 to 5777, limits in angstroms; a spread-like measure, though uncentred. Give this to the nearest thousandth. -0.004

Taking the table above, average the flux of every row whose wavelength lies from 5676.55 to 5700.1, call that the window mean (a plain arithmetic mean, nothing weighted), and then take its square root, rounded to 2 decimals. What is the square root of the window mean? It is 5.50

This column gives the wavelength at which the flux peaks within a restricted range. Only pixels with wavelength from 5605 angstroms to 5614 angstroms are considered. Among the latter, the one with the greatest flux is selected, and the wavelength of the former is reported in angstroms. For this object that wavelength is 5612.22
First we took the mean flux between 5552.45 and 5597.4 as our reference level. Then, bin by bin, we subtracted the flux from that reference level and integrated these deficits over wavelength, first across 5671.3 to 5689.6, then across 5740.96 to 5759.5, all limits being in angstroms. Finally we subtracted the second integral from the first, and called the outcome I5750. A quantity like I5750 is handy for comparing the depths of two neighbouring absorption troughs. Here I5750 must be 33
